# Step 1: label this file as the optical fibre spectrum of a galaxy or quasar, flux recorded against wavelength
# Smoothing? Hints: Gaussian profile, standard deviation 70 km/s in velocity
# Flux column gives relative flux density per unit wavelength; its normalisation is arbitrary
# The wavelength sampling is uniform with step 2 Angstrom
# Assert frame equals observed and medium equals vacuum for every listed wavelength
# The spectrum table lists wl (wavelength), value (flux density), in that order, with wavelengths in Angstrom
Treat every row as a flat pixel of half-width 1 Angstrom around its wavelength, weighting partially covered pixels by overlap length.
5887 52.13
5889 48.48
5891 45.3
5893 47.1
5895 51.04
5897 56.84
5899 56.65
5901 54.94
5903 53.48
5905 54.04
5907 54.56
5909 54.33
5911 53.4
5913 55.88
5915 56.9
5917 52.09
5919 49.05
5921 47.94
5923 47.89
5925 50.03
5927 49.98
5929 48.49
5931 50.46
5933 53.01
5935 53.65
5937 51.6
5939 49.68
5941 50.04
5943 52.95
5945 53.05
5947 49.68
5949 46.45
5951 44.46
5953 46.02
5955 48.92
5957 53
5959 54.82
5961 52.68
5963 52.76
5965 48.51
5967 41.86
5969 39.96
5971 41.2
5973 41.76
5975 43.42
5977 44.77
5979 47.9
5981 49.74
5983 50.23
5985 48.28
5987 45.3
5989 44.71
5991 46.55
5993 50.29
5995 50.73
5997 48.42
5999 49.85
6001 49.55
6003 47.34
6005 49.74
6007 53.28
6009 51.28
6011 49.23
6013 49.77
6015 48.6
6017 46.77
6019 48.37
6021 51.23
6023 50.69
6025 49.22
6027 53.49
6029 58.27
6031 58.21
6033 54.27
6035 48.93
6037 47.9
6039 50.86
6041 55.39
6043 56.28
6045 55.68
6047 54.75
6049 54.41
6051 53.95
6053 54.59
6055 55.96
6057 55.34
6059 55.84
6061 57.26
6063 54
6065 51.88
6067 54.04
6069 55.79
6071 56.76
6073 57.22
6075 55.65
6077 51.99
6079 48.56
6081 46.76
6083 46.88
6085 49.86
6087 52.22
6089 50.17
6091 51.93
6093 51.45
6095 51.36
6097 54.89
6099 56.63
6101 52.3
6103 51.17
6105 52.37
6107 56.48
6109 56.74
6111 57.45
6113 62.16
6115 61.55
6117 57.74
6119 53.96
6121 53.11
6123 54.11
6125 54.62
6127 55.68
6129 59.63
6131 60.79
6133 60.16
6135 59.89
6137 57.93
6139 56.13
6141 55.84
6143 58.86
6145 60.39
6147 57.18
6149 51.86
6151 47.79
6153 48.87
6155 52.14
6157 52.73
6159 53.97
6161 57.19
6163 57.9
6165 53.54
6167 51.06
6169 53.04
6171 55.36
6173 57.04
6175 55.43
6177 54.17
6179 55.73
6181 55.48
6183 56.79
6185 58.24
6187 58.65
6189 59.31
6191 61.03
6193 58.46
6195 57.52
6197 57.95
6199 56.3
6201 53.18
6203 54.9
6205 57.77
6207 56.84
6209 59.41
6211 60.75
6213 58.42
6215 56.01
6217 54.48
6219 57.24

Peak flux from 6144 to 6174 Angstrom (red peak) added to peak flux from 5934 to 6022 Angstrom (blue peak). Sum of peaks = 115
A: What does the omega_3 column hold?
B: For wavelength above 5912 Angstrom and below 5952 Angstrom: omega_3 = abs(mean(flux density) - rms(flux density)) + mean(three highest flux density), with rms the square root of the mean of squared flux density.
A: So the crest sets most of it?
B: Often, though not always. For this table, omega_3 55.6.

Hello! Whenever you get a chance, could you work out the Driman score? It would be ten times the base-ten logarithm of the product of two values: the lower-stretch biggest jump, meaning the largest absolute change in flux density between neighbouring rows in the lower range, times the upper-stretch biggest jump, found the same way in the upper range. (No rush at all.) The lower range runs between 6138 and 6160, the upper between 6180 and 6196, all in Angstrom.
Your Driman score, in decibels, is 11.4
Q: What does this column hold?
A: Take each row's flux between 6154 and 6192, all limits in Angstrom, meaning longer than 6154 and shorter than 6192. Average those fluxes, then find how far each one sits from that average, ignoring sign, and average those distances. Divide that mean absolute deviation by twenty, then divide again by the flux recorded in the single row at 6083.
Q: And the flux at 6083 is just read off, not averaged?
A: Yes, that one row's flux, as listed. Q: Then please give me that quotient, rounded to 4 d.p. 0.0023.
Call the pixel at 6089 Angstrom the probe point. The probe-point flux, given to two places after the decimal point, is 50.17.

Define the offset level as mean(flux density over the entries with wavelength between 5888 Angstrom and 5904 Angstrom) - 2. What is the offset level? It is 50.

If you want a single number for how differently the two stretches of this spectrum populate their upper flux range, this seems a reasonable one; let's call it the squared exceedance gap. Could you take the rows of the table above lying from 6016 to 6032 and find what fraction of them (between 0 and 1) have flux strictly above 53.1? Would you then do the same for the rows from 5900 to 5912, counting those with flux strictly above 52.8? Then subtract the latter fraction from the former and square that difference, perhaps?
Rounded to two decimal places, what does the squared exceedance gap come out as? 0.39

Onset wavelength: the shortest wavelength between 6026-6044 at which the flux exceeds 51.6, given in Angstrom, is 6027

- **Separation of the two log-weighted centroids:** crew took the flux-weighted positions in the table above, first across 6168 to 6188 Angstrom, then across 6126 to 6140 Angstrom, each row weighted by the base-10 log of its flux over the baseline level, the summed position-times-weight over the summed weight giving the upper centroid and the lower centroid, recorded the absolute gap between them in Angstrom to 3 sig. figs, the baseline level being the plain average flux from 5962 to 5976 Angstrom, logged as 45.6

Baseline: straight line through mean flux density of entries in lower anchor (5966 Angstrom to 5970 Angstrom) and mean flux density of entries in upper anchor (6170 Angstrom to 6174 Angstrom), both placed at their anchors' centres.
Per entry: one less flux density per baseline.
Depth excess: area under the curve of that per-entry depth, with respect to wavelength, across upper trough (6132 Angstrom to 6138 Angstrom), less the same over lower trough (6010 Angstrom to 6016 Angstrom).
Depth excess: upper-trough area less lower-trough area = 0.0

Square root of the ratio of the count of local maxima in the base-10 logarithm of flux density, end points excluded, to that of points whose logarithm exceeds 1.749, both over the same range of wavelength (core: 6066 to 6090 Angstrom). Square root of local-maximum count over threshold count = 1.0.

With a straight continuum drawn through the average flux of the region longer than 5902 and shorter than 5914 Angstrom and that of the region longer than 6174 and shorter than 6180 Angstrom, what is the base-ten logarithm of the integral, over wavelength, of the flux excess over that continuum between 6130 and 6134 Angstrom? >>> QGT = 1.3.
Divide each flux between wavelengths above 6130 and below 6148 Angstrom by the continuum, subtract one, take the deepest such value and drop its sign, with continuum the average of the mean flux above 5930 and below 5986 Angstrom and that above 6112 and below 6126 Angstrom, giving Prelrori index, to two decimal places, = 0.06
